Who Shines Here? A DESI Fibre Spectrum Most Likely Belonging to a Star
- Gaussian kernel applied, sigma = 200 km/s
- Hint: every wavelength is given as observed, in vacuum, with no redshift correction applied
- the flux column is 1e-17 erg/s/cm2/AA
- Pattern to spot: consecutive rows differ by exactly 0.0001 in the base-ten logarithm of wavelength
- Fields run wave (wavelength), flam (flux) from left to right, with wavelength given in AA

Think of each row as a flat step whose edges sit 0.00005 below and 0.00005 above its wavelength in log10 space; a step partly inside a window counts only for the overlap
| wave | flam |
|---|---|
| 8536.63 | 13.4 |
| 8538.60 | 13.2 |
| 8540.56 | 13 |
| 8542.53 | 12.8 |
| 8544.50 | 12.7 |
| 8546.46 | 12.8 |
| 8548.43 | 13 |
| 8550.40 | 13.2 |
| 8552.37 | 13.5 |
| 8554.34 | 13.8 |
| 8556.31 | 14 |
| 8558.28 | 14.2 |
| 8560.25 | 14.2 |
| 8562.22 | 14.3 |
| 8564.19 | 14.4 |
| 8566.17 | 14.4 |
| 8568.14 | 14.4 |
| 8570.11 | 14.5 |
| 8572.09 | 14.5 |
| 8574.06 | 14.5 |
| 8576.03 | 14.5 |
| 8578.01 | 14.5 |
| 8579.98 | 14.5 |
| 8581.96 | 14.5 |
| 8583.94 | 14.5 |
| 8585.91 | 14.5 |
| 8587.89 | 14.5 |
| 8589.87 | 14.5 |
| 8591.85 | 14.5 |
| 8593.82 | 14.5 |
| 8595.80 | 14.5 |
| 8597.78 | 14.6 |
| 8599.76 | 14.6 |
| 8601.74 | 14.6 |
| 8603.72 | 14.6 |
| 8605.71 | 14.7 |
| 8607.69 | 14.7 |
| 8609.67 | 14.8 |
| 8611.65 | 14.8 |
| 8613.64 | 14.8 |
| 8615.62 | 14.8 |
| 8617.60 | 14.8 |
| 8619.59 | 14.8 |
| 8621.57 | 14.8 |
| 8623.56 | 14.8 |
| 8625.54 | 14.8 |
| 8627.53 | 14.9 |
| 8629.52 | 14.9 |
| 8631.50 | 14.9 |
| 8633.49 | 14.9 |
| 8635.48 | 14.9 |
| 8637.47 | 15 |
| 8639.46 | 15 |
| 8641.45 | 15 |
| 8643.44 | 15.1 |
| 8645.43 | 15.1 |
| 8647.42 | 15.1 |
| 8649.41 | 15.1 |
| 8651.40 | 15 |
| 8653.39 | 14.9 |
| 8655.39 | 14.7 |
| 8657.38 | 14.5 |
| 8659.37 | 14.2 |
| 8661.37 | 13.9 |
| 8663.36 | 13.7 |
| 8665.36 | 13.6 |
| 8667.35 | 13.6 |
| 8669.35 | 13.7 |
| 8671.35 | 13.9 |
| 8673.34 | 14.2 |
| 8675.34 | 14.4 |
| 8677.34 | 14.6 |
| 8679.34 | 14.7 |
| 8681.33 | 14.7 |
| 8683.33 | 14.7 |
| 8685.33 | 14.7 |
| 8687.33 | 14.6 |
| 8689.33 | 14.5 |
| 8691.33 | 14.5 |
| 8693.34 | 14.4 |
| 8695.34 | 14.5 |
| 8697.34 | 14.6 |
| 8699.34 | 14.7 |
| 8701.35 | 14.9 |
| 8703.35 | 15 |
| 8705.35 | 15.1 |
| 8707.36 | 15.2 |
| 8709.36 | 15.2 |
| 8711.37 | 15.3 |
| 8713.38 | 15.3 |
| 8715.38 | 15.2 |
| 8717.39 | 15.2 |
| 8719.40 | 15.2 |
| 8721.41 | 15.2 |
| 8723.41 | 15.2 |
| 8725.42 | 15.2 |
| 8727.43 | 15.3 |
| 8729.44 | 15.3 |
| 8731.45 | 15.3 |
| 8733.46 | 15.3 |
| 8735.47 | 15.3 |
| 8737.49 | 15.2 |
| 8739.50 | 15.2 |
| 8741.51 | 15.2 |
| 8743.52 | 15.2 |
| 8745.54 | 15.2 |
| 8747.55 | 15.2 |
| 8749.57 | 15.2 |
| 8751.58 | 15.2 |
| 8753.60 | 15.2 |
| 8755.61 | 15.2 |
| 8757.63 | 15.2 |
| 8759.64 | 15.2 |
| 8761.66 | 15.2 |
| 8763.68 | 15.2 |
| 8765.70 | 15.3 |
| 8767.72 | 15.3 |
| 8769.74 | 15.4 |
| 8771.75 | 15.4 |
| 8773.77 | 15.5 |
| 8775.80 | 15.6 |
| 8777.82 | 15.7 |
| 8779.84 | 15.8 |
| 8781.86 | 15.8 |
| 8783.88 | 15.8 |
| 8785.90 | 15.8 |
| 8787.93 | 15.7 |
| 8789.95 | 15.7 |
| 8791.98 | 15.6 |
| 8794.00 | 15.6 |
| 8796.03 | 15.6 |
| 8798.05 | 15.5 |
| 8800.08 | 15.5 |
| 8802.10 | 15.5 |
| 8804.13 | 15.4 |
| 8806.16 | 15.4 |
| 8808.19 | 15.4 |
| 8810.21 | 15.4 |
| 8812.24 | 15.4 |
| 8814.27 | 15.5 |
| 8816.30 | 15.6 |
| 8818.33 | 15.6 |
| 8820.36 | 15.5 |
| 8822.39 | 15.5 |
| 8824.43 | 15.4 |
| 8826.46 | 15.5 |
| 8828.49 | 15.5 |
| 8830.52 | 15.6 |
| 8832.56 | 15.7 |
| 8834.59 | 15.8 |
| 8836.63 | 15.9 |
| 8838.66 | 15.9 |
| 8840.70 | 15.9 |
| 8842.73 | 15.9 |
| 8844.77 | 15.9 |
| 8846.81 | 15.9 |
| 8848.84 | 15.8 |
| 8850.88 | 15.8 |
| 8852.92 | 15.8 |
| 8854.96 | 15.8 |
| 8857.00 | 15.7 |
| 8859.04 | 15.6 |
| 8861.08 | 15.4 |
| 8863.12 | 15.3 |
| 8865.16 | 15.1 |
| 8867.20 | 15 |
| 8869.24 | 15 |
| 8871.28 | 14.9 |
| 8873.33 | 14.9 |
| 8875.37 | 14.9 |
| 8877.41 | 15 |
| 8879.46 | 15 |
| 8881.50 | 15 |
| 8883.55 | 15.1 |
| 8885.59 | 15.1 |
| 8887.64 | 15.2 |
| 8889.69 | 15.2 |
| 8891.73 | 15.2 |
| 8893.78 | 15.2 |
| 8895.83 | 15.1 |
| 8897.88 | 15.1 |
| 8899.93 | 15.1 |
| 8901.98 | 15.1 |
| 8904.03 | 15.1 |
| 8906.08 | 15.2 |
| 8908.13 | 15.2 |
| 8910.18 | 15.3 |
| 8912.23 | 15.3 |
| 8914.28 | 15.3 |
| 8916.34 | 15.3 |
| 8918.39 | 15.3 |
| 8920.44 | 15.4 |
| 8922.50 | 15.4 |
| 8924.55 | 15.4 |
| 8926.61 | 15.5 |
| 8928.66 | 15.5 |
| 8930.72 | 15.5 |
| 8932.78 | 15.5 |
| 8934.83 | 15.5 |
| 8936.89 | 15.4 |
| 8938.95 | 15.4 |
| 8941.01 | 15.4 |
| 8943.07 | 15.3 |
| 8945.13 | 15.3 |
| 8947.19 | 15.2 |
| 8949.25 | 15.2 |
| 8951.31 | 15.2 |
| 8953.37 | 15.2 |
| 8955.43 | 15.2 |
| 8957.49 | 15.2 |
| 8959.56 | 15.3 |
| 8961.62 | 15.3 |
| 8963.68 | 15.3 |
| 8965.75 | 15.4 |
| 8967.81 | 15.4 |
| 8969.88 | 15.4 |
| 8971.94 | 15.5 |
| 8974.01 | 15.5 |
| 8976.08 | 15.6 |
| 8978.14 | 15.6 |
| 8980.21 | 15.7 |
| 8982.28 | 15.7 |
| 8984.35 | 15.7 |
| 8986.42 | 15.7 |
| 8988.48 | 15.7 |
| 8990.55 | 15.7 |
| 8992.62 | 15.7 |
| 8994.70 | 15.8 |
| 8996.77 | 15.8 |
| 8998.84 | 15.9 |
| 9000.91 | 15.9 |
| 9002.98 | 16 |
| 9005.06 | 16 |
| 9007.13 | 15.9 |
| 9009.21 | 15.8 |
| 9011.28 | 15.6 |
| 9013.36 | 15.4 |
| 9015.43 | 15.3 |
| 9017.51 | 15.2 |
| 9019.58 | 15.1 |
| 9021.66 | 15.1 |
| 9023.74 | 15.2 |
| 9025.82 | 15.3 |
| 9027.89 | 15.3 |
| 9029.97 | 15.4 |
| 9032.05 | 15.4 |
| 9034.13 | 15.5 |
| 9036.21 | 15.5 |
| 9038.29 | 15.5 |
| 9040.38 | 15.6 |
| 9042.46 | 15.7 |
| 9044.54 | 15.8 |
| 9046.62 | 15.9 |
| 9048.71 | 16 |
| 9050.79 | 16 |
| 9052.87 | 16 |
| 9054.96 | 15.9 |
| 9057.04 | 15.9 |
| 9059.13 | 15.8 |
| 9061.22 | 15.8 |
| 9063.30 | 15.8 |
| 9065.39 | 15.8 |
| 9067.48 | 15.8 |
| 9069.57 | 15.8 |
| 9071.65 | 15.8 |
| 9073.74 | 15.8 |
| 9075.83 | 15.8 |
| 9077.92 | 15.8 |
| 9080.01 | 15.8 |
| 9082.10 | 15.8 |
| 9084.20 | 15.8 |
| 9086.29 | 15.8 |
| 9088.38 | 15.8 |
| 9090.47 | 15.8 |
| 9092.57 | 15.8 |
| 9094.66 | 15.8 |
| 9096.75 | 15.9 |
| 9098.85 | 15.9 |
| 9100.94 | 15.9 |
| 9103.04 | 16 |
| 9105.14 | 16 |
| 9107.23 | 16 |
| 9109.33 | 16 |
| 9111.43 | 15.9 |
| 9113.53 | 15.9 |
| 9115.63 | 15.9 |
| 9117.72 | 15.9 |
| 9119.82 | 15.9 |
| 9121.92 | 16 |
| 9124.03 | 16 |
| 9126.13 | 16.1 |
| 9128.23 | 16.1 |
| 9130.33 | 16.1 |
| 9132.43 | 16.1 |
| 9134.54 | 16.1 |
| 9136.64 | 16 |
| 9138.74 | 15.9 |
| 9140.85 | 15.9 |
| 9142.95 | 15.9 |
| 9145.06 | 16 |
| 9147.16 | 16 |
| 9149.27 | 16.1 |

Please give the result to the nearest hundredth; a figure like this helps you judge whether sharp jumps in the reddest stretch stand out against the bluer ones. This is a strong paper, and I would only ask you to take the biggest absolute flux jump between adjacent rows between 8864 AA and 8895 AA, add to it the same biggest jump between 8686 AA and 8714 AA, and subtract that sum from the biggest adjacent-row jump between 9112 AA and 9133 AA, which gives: -0.20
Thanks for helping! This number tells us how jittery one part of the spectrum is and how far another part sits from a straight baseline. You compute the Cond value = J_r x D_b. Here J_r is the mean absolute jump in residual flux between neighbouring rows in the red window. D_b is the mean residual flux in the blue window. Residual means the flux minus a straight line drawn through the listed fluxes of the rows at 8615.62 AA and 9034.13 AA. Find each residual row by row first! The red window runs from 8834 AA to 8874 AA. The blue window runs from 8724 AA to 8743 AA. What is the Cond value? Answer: 0.016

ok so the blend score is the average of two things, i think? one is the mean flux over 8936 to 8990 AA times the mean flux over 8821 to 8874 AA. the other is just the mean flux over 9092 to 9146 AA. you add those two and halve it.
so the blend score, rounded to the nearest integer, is 128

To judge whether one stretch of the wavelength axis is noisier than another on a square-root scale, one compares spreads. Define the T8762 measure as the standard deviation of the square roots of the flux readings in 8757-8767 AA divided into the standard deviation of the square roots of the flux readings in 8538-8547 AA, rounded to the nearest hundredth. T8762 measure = 4.85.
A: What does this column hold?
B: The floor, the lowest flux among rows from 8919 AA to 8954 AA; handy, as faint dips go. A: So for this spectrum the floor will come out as 15.2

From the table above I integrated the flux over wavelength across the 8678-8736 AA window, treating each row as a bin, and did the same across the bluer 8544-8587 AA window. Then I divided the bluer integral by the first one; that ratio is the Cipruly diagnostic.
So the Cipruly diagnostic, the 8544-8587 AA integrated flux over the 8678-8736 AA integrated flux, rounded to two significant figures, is 0.70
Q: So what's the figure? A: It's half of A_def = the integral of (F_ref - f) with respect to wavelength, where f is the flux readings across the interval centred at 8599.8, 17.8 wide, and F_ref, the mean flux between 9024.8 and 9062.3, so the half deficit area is 10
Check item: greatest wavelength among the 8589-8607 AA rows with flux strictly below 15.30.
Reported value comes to 8605.71 AA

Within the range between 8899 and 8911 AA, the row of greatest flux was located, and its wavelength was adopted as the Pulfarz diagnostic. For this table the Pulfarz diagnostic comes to 8910.18 AA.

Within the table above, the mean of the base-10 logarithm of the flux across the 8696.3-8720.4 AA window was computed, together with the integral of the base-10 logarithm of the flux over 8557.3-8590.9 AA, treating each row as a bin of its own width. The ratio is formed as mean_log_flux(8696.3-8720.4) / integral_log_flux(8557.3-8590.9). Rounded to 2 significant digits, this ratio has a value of 0.030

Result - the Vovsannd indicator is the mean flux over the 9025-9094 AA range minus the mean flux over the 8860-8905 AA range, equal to 0.65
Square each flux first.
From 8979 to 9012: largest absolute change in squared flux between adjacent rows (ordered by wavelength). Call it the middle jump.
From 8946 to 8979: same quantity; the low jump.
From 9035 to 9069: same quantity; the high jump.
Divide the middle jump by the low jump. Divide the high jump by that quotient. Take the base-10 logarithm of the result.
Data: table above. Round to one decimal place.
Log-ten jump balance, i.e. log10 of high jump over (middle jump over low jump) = 0.2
